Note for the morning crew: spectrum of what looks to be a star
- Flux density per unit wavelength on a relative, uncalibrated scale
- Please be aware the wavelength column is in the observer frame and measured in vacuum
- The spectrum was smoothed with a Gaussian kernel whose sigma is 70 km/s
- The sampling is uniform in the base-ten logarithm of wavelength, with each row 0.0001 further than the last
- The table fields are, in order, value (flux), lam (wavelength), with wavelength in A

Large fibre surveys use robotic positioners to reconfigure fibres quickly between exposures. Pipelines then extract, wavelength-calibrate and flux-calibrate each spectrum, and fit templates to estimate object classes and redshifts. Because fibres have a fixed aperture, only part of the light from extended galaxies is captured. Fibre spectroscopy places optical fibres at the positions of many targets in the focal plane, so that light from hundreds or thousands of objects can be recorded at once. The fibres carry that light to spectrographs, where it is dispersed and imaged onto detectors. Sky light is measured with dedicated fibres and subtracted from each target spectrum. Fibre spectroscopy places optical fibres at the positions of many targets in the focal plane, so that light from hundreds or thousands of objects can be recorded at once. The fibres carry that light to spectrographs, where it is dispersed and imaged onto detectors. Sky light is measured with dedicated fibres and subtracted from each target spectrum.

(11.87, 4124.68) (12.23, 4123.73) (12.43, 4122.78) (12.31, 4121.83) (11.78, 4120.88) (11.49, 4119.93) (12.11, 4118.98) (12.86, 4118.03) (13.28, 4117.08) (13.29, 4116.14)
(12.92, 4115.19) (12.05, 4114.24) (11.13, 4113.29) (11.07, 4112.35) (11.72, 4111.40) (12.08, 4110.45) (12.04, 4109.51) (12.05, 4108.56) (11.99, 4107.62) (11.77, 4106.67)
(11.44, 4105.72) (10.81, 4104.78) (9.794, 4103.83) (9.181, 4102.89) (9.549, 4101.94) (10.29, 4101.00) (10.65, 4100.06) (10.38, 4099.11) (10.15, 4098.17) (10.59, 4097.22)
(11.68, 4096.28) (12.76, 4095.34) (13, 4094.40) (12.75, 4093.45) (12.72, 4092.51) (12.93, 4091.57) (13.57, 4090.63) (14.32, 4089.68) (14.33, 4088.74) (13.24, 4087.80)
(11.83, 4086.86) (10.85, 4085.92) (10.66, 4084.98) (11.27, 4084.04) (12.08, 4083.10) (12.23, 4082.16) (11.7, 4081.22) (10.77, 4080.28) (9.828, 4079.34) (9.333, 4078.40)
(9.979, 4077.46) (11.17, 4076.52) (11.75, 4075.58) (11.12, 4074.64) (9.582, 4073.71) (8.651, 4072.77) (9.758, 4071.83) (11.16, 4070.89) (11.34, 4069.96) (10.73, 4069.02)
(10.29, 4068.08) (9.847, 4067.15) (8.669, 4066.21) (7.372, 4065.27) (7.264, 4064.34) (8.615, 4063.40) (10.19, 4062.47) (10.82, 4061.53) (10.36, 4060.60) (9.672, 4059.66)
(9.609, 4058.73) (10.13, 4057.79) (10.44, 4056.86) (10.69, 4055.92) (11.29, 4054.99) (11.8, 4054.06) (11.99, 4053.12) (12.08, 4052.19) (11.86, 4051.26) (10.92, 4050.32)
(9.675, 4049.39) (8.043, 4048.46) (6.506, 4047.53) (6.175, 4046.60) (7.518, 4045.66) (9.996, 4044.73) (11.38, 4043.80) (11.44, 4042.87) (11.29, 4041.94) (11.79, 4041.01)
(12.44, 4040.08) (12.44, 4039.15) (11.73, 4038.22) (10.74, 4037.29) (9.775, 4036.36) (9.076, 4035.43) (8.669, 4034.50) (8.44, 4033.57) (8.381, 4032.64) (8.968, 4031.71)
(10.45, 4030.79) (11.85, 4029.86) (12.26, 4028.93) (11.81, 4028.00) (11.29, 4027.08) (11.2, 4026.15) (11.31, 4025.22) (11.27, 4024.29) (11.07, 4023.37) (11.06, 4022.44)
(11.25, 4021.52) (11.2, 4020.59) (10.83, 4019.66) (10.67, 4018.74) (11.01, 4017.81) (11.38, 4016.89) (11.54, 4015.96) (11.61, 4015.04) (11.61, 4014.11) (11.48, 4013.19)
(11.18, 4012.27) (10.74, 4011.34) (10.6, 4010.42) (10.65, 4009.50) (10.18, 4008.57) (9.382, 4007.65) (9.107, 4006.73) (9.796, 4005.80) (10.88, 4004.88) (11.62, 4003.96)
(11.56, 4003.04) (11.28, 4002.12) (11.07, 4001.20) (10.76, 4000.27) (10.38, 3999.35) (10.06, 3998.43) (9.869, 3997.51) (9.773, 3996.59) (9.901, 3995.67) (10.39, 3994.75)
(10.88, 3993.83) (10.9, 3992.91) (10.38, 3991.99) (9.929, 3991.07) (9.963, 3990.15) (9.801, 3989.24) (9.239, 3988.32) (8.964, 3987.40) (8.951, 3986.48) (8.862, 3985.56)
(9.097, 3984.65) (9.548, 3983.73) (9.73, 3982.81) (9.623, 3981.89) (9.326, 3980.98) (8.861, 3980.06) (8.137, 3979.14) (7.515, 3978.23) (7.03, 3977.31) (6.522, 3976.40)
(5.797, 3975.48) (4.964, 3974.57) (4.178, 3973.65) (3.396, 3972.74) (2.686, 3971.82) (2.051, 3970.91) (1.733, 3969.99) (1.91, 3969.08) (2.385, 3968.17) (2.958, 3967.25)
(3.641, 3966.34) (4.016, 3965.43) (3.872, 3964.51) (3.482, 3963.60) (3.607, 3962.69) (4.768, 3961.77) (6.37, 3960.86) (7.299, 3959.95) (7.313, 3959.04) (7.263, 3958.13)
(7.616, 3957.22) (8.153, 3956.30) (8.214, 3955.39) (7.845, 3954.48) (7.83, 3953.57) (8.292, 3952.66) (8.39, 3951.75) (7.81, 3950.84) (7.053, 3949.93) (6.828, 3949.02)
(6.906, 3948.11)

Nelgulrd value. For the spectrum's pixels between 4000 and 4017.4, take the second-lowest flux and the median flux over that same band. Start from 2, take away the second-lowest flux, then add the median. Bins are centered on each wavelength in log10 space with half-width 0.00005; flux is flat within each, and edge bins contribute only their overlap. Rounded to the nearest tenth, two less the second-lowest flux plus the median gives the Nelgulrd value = 3.7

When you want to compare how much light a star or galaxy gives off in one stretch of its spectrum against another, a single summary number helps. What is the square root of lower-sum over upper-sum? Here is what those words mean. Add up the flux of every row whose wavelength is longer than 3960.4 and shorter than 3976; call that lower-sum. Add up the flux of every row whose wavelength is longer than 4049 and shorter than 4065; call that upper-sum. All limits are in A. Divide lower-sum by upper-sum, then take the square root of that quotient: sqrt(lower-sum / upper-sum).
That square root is 0.59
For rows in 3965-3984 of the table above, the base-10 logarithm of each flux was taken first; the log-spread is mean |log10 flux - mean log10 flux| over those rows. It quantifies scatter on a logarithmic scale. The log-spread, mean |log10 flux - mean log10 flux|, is 0.223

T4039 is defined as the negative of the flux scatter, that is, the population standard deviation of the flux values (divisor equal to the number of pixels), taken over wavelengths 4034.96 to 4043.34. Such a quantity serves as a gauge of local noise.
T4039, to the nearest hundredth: -1.08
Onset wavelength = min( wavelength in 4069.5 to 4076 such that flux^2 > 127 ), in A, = 4069.96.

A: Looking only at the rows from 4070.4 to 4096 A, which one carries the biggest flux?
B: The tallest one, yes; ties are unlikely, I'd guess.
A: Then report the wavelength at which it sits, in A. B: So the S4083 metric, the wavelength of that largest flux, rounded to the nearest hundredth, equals 4088.74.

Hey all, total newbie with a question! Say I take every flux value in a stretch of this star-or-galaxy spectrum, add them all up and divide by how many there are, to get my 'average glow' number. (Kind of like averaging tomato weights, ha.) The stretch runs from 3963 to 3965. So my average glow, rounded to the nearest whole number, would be 4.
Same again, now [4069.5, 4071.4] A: 11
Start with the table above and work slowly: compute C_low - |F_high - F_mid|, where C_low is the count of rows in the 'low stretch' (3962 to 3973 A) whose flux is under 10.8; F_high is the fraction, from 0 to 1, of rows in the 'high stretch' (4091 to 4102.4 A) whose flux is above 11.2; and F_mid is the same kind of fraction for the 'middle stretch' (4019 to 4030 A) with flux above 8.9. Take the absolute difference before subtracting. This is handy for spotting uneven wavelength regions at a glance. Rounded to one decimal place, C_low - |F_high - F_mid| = 11.5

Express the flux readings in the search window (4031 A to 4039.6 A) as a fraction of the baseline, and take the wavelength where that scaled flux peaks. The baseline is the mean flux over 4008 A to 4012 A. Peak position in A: 4039.15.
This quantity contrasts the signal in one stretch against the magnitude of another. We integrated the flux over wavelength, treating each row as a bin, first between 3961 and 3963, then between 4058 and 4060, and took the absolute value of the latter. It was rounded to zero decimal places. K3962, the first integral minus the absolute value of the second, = -10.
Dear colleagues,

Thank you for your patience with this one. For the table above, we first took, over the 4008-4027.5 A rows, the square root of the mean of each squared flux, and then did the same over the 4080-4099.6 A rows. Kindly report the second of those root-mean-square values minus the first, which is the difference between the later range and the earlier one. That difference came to 1.0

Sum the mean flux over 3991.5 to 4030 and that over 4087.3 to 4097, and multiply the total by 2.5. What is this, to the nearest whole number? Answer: 60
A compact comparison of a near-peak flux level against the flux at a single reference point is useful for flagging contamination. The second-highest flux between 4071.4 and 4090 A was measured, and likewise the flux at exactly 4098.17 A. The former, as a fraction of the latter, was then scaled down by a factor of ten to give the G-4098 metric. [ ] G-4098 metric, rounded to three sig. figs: 0.141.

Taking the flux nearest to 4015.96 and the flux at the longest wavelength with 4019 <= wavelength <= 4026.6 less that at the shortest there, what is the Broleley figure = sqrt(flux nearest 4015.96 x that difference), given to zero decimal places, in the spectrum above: 2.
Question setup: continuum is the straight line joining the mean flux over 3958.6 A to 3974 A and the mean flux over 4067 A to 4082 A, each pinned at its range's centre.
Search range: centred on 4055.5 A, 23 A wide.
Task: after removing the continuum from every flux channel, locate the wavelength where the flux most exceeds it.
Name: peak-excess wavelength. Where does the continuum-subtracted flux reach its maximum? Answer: 4052.19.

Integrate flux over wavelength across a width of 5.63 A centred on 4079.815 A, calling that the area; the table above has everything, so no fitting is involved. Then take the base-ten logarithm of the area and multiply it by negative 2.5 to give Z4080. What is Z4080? -4.44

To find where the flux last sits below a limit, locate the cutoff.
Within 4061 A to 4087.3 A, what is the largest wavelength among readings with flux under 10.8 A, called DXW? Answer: 4084.98 A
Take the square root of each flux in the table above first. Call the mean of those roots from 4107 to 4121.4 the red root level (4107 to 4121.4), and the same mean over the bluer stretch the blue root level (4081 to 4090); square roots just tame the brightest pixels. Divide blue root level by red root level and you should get 1.00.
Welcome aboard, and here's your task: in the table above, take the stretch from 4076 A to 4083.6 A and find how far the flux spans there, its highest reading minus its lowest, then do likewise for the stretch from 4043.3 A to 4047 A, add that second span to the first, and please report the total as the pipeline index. 8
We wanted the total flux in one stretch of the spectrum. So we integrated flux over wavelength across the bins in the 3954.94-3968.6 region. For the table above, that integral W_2 74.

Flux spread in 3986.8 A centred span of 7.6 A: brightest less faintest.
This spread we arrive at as 1.1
